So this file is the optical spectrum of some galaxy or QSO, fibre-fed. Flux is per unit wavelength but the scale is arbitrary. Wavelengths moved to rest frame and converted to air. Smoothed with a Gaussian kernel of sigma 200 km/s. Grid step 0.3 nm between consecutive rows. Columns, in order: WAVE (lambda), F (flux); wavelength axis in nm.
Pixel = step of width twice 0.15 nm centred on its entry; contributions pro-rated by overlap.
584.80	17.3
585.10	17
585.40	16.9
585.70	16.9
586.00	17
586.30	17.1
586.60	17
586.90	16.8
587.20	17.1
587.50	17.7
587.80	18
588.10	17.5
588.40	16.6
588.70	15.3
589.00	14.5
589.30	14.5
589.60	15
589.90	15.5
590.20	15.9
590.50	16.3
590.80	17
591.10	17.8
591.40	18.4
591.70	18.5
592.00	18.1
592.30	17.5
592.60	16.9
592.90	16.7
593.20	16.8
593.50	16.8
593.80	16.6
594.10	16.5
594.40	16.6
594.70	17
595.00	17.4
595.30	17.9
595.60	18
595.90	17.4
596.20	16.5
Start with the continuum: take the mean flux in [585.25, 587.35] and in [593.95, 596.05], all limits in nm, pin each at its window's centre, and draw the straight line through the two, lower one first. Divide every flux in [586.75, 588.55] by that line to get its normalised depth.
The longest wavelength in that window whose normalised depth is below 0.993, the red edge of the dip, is 588.40 nm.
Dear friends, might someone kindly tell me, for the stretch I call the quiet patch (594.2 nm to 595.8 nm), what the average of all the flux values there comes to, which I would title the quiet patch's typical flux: 17.4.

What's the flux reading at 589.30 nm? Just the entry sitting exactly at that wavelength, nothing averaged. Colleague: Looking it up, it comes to 14.5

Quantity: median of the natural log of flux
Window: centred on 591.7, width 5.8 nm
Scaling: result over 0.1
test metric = 28.2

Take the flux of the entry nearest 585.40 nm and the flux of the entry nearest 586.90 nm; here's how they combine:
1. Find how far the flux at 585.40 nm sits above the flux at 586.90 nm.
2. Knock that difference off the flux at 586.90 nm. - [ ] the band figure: 16.7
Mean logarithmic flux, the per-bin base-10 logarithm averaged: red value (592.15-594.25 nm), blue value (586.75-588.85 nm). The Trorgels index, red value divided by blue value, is 1.00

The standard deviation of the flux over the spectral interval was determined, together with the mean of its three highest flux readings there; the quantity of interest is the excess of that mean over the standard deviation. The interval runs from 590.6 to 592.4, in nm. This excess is 17.8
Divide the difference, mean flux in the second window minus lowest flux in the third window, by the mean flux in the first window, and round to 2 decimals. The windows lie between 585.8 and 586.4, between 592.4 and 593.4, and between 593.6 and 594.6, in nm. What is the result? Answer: 0.02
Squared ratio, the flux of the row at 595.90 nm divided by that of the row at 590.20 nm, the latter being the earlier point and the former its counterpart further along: 1.20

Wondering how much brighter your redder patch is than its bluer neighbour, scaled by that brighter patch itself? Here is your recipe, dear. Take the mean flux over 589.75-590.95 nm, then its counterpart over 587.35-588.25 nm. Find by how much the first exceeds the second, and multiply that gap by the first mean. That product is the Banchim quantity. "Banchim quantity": -25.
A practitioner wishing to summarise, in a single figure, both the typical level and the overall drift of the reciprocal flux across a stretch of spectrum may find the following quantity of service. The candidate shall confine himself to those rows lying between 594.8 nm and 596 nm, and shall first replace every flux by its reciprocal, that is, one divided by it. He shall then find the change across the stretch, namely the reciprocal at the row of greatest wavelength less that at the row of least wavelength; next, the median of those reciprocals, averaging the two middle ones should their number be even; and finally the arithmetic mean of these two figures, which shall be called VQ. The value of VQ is 0.028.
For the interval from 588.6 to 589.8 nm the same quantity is 0.035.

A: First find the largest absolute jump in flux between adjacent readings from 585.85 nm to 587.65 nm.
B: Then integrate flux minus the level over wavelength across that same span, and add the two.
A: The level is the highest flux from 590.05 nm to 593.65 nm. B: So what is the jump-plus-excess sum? -1.9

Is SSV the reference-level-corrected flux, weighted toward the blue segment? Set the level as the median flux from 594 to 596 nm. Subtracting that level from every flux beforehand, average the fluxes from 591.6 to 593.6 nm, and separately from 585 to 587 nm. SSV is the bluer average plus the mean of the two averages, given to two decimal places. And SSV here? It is -0.70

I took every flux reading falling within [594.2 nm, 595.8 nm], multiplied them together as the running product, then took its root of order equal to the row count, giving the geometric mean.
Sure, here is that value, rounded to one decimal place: 17.4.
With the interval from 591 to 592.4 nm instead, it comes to 18.1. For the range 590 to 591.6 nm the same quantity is 17.1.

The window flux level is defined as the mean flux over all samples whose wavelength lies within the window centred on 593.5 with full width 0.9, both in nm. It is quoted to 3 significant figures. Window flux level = 16.7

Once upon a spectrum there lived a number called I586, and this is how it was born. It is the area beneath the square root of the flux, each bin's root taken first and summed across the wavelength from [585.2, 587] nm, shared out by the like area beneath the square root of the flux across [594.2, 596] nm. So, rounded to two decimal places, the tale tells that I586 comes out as 0.99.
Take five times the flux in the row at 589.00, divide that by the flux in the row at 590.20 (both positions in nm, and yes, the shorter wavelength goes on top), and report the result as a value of 4.6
